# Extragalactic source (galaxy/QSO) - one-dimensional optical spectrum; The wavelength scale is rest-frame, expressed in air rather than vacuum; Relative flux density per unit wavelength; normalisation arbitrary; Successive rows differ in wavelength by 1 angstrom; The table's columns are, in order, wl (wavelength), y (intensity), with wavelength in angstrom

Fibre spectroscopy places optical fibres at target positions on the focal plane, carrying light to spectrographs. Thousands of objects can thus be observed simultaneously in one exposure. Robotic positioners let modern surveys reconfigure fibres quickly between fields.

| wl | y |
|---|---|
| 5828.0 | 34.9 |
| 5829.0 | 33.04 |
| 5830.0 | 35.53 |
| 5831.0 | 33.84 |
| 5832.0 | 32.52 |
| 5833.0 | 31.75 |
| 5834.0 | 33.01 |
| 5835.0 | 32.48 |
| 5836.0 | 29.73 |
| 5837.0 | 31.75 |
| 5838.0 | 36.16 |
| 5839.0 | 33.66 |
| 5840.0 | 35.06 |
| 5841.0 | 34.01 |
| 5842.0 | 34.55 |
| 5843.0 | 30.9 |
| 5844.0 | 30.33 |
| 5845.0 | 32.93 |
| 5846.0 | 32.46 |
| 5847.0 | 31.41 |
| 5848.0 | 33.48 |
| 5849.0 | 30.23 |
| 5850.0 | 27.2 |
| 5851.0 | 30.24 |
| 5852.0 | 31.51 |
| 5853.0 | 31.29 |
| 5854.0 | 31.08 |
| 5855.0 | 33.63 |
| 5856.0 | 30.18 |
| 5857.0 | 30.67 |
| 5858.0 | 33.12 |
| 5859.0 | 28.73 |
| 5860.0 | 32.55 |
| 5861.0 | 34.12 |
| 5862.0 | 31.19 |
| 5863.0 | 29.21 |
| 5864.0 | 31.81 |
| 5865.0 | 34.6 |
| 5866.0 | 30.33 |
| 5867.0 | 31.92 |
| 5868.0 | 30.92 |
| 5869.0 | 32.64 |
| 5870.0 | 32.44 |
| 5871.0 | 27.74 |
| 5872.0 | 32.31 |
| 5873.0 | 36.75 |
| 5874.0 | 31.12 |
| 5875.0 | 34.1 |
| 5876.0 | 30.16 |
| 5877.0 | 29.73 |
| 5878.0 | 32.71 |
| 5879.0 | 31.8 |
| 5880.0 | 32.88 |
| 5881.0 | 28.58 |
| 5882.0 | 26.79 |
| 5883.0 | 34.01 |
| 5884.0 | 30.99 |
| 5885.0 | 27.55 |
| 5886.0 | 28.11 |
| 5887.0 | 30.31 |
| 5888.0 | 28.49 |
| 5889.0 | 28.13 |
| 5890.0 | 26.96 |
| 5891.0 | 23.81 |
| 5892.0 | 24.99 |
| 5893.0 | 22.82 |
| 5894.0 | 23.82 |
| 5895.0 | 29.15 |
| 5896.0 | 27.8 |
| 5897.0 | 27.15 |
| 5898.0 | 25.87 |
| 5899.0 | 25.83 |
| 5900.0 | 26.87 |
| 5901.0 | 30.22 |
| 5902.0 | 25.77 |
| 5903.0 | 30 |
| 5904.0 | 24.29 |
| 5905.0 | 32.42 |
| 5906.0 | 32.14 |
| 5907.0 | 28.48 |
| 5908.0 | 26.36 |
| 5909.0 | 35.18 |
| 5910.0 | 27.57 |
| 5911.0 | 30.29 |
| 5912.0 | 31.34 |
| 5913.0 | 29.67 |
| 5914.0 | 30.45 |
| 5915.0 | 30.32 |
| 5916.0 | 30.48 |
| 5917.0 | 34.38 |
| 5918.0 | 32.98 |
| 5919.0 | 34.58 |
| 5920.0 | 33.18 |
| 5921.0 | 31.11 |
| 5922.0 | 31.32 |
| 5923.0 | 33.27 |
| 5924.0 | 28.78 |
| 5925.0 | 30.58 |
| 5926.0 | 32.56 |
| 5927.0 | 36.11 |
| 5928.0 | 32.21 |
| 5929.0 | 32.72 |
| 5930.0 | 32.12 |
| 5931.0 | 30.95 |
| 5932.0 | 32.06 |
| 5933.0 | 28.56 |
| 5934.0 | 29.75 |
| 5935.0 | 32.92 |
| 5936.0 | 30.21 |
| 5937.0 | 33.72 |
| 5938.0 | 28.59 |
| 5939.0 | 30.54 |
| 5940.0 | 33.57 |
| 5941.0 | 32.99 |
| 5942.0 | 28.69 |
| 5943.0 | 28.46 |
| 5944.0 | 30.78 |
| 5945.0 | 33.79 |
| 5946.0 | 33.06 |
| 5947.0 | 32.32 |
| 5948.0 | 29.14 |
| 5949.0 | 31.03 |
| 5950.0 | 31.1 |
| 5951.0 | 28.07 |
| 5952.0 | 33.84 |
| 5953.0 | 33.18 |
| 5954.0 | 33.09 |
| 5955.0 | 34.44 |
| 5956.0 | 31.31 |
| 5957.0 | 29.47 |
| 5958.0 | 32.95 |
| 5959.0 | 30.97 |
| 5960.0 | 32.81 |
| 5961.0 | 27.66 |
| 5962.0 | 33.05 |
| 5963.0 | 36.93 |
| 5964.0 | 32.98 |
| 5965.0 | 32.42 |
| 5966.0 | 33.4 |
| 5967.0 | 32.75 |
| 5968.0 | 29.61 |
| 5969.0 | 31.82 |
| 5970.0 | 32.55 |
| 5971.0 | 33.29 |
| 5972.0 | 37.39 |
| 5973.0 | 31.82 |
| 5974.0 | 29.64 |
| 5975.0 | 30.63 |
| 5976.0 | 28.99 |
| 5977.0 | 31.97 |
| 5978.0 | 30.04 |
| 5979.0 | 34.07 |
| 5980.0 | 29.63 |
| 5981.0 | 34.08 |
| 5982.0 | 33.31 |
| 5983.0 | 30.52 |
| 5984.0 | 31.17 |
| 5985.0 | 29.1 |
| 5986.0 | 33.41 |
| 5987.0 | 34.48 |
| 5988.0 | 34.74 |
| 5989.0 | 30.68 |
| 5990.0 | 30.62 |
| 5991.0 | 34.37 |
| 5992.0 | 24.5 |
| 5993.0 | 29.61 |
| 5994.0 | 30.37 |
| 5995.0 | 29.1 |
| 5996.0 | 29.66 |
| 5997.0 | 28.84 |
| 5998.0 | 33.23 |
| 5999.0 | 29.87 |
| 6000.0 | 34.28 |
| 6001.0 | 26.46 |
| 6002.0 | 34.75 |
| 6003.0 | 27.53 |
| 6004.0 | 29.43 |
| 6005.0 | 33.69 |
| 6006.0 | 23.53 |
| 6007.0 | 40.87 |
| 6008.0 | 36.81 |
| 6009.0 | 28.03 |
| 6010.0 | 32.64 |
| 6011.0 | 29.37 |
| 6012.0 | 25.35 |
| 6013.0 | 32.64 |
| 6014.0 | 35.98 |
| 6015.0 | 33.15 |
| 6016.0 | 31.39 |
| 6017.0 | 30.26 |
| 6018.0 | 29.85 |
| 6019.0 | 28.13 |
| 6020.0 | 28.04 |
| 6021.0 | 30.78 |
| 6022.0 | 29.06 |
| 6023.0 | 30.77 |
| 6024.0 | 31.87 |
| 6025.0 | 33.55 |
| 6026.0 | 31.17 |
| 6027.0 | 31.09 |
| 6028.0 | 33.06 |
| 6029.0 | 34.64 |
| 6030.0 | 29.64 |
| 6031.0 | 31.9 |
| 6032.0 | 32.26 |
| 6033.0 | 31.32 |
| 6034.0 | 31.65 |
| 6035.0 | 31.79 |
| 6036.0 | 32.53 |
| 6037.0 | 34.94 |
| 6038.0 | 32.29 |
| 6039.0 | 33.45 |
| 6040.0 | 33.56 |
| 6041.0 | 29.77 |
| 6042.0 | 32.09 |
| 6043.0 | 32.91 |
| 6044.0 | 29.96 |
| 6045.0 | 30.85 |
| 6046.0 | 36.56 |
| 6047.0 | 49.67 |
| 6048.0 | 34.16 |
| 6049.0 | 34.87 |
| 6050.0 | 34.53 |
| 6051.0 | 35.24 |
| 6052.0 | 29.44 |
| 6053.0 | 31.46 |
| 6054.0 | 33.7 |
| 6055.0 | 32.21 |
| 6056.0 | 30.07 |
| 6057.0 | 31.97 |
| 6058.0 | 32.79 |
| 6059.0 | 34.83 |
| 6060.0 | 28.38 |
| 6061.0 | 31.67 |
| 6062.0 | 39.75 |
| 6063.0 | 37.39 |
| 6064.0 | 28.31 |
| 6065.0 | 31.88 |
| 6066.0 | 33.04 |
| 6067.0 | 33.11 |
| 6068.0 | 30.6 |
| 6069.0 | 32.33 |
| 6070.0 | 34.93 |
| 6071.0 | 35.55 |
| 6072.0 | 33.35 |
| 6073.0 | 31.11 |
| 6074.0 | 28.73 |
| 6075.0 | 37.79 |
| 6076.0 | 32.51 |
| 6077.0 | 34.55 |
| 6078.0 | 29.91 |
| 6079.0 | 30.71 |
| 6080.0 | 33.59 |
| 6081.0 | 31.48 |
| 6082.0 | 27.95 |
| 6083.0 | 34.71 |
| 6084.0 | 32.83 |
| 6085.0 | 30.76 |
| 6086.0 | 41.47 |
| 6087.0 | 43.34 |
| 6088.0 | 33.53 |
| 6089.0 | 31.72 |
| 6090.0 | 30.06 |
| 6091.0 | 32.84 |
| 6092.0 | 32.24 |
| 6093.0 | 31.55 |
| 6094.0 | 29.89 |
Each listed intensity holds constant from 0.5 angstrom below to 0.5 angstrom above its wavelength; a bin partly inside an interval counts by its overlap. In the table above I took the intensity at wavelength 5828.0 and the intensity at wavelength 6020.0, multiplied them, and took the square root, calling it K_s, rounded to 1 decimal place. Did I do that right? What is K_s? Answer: 31.3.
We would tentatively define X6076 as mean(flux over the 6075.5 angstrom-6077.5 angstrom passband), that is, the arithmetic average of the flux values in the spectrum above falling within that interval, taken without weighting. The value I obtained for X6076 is 33.5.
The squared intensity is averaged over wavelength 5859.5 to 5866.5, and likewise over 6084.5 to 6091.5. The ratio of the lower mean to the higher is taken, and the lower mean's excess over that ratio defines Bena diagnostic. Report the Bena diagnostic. 1025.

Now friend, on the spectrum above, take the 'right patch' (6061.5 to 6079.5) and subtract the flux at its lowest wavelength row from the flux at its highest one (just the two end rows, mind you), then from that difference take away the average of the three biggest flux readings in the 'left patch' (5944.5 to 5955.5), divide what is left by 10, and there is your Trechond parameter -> -4.31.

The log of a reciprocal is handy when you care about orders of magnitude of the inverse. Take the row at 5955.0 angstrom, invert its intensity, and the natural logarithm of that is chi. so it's -3.54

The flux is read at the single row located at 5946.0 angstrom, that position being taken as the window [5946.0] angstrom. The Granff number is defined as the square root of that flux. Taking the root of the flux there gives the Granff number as 5.75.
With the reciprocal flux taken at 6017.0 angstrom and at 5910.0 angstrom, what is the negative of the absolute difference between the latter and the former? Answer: -0.0032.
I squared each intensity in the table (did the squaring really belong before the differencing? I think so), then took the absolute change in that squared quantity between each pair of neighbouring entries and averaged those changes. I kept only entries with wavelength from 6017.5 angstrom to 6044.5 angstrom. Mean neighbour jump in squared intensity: 104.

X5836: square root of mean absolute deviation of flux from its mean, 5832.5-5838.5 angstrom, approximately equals 1.2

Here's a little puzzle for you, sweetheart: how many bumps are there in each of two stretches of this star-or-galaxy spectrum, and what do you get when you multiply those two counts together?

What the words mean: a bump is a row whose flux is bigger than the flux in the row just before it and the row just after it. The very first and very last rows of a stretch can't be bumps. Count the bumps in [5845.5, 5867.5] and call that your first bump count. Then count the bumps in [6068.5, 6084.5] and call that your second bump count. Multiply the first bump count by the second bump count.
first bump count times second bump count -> 30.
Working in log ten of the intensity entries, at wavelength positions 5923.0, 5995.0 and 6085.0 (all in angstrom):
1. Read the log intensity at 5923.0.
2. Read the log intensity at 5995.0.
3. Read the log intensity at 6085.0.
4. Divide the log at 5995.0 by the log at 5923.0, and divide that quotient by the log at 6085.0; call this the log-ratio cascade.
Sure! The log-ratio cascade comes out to 0.65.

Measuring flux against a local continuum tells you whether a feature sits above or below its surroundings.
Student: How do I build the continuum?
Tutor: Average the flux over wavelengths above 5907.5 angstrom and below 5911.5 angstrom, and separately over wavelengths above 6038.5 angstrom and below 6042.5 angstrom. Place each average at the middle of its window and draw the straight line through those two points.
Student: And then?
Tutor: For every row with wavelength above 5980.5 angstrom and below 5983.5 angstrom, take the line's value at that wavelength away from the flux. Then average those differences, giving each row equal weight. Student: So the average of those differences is 1.5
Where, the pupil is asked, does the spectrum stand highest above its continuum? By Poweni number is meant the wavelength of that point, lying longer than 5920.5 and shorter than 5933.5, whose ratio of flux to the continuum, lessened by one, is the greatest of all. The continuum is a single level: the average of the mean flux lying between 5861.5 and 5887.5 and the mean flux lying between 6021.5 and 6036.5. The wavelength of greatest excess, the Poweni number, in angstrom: 5927.0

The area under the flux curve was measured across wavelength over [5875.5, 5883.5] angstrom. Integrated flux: 247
